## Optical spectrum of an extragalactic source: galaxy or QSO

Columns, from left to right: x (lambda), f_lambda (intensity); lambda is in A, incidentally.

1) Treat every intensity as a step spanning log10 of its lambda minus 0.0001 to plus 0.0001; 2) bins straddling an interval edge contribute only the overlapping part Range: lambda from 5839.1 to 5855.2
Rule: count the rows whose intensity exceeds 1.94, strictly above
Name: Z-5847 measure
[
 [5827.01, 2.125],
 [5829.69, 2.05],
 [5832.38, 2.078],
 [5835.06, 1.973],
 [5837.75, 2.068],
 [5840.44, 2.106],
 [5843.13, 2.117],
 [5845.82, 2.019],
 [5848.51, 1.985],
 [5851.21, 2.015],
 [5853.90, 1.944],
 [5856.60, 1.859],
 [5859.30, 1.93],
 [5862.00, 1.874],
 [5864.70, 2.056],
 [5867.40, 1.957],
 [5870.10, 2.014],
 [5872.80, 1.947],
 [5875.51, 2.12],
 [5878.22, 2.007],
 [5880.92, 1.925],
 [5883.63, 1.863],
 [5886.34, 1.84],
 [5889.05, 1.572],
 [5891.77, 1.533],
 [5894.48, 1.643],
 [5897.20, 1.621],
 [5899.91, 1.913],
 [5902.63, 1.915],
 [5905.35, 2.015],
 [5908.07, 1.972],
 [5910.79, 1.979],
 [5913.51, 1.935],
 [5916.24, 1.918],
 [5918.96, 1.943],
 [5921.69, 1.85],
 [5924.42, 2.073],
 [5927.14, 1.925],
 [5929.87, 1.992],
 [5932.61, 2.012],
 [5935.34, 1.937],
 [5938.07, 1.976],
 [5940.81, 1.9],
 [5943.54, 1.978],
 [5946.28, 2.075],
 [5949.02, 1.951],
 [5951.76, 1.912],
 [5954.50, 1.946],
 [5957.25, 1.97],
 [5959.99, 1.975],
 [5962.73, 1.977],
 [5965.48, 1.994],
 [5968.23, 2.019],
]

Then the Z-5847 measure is 6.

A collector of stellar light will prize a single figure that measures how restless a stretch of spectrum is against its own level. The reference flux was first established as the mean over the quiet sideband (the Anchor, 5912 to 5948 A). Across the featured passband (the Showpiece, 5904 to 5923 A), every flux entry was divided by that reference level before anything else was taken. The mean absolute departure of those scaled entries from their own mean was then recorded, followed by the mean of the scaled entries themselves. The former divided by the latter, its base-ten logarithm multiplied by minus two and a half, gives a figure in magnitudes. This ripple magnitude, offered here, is 4.3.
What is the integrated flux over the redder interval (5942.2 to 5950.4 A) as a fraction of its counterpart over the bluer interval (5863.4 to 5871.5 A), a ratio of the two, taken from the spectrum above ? 1.01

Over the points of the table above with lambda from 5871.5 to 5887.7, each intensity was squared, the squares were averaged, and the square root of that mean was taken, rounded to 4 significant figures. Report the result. 1.953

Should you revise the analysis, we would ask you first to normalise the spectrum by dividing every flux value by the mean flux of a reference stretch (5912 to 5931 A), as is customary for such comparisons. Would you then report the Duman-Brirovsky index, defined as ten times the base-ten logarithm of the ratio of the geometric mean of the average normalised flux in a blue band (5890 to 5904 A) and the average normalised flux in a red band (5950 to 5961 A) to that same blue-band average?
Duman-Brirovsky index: 0.27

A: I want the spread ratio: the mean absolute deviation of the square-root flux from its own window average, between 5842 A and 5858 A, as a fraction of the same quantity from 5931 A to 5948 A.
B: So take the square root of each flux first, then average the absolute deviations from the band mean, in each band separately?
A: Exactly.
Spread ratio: 1.4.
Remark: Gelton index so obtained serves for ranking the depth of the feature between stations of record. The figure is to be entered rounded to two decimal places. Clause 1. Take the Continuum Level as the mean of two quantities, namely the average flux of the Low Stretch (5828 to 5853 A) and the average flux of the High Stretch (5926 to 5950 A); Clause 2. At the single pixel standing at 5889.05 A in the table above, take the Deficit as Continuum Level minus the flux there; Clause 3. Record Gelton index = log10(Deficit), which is -0.36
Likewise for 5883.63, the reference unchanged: -0.84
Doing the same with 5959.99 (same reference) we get -1.47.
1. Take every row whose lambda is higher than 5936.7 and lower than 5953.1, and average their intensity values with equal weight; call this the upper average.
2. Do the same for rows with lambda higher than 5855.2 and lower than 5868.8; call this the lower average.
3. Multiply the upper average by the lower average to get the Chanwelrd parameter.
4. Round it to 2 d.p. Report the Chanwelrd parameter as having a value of 3.80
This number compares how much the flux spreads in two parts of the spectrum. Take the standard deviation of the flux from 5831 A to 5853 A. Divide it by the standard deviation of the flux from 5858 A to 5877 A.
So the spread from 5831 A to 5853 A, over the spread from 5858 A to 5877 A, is 0.66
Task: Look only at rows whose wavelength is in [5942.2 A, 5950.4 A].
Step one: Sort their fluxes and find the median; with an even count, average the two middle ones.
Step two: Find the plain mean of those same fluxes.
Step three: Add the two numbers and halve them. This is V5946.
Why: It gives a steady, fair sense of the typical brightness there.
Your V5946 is 1.99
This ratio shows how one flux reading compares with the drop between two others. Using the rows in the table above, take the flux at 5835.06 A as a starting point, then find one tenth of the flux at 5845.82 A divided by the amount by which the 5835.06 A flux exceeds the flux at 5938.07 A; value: -67.3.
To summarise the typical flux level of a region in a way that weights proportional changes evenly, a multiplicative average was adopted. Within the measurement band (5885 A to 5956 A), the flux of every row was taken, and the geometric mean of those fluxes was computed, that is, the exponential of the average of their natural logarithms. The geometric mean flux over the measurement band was 1.89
